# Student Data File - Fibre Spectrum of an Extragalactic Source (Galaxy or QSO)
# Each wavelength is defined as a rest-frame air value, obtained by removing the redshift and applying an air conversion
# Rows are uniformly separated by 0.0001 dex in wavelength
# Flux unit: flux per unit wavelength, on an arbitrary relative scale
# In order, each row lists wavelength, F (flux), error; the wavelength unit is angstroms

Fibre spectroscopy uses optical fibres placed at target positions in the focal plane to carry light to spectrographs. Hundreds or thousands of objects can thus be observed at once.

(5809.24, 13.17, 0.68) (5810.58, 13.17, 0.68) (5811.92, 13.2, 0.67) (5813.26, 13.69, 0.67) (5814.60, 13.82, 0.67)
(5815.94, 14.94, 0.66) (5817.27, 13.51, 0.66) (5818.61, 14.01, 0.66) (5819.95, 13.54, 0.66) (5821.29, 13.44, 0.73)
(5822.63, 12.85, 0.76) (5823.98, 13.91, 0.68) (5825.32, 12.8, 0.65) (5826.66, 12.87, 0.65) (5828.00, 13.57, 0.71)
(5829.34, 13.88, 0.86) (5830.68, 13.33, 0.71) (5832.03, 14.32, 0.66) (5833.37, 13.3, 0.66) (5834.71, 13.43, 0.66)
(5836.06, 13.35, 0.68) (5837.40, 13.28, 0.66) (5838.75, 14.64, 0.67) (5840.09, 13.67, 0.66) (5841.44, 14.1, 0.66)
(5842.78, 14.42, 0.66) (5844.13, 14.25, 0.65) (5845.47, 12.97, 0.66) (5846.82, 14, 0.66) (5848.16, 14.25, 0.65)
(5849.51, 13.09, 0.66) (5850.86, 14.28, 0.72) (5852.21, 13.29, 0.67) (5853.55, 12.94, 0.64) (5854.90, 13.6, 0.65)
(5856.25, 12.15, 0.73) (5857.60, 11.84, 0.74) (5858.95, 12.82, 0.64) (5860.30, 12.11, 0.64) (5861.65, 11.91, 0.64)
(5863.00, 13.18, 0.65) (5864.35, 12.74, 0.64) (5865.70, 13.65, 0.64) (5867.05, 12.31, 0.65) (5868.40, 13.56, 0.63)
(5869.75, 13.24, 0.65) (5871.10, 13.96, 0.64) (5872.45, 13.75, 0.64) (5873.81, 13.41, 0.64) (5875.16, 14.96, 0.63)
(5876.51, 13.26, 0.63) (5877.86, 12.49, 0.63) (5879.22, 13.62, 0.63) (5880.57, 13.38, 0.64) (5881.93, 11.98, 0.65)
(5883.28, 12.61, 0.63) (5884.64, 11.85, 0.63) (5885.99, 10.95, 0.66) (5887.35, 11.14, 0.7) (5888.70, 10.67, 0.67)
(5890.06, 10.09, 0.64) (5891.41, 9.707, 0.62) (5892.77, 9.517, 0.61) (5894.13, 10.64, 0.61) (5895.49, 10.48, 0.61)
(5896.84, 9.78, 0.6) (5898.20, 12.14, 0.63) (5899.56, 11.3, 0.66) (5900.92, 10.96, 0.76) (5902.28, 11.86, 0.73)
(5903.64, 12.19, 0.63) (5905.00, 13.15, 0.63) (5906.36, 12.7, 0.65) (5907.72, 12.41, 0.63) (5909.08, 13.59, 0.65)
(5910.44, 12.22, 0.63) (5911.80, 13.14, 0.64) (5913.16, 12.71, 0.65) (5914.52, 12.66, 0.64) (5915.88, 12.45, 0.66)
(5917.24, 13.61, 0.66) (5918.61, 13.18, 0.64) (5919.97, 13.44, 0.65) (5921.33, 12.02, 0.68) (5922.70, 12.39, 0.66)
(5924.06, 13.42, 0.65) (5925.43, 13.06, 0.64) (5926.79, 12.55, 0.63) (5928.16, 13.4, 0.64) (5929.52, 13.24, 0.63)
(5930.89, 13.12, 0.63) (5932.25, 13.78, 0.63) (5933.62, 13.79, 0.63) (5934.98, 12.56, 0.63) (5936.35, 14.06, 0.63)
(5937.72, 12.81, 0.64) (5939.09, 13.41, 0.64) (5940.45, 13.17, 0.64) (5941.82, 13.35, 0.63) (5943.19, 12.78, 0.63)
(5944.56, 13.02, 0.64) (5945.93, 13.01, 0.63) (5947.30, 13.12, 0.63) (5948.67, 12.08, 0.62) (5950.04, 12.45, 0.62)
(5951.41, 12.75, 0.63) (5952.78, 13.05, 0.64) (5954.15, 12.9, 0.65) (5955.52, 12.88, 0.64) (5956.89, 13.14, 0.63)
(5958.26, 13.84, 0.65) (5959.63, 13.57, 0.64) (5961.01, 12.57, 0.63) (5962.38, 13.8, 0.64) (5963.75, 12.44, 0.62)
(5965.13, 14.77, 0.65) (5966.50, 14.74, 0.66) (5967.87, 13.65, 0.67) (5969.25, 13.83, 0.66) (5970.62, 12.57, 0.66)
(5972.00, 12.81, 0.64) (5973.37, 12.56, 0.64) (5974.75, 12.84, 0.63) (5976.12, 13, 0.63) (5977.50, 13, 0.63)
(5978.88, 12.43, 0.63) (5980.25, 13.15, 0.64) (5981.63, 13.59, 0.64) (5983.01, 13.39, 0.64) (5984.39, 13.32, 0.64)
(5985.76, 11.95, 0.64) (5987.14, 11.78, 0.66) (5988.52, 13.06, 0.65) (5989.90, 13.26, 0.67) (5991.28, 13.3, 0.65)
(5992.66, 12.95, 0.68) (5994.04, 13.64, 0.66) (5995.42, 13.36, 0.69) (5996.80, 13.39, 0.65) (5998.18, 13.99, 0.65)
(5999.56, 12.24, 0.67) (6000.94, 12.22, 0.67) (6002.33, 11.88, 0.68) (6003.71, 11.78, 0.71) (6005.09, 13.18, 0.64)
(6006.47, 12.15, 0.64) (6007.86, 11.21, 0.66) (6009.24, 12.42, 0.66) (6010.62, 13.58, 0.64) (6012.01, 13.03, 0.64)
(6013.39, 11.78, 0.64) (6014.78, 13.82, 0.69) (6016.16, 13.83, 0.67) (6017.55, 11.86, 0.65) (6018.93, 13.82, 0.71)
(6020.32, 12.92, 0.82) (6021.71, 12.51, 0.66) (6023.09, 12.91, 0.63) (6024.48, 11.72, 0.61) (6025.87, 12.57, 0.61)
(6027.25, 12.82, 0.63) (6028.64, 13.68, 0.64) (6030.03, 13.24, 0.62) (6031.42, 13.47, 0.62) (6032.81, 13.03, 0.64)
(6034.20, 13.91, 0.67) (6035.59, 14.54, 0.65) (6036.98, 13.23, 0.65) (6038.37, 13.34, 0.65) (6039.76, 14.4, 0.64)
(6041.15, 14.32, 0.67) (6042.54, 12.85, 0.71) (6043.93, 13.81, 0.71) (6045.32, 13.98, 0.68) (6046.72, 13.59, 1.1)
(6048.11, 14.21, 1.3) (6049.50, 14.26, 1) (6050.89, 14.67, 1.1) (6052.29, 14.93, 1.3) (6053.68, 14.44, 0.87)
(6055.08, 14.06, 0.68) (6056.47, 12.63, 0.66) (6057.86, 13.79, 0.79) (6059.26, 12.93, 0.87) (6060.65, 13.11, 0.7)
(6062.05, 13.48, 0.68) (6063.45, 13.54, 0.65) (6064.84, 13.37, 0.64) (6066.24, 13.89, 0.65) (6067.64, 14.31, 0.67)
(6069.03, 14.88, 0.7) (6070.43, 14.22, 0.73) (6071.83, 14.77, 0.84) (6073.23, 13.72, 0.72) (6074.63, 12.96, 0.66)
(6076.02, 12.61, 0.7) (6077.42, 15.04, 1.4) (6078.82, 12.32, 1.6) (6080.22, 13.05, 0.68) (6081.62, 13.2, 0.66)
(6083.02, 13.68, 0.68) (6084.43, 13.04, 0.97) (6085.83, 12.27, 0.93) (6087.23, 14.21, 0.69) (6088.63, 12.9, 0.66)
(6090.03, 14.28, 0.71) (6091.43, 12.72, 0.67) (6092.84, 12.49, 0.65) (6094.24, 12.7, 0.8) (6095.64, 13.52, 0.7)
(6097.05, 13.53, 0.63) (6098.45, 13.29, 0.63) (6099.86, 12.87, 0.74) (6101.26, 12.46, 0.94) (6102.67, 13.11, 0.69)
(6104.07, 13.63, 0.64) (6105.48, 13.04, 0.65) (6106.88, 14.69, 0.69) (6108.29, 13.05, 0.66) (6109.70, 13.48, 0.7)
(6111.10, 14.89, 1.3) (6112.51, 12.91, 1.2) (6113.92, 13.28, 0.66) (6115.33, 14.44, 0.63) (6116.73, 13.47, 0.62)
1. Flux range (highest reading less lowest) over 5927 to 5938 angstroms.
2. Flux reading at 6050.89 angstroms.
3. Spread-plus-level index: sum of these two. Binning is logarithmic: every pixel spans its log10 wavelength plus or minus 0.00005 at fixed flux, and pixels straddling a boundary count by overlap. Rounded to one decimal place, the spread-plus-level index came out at 16.2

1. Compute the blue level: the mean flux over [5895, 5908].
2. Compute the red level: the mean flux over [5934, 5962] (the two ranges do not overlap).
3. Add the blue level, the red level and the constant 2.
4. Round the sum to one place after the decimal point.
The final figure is 26.7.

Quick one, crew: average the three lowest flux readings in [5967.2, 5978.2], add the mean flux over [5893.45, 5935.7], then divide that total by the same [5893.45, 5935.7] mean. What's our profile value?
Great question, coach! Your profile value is 2.01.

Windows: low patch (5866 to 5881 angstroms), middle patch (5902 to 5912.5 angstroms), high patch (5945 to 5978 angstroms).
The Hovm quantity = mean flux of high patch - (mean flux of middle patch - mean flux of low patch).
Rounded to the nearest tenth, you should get 13.9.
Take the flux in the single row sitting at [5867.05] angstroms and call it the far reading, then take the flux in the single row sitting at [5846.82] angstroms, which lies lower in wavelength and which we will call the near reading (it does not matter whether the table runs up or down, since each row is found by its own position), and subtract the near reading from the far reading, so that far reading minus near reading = -1.7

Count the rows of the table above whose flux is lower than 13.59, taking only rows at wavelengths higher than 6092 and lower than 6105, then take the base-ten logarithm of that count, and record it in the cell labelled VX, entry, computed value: 0.90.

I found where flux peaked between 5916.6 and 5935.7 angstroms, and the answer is 5933.62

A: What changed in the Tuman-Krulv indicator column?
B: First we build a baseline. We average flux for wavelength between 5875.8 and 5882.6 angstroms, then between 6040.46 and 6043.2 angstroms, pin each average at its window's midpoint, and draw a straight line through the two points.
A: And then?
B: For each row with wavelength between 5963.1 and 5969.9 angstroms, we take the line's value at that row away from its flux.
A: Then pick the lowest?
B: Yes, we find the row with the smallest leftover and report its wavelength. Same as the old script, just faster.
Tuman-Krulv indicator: 5963.75 angstroms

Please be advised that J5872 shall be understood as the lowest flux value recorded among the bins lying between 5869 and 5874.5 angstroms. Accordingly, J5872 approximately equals 13.24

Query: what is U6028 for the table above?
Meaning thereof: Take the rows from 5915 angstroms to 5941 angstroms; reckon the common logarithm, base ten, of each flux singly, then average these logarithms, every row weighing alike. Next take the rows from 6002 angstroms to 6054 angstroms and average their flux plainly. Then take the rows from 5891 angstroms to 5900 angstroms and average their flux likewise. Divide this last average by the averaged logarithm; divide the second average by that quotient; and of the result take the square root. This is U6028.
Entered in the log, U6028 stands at 1.19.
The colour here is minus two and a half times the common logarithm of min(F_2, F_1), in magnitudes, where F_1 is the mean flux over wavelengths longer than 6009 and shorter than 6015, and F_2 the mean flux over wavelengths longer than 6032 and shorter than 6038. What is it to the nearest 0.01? -2.78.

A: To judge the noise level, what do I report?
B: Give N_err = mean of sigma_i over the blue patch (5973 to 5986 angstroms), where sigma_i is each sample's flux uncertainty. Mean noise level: 0.64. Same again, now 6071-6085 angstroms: 0.89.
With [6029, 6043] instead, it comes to 0.65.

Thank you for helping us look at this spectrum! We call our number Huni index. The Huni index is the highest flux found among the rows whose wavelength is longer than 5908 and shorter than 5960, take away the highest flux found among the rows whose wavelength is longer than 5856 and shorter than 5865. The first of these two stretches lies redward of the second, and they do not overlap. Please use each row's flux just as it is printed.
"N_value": 0.88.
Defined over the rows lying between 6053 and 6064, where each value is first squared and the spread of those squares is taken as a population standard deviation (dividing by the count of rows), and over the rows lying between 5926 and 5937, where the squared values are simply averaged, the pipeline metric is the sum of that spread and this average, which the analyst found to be 193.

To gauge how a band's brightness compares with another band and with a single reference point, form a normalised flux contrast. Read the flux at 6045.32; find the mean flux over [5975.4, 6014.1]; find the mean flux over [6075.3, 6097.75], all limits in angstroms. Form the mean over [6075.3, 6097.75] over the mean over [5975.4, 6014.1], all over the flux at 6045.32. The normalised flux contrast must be 0.074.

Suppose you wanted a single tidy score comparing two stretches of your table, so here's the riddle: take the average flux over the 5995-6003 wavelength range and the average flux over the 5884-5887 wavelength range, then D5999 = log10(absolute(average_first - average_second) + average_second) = 1.11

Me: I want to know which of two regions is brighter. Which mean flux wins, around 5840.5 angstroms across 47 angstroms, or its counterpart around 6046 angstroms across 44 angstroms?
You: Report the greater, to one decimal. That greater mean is 13.6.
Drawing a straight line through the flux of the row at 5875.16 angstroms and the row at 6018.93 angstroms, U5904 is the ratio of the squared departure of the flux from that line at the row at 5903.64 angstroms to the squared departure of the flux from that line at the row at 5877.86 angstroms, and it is 1.1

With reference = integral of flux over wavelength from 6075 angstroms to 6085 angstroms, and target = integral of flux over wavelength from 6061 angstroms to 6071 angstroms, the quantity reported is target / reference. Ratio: 1.05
